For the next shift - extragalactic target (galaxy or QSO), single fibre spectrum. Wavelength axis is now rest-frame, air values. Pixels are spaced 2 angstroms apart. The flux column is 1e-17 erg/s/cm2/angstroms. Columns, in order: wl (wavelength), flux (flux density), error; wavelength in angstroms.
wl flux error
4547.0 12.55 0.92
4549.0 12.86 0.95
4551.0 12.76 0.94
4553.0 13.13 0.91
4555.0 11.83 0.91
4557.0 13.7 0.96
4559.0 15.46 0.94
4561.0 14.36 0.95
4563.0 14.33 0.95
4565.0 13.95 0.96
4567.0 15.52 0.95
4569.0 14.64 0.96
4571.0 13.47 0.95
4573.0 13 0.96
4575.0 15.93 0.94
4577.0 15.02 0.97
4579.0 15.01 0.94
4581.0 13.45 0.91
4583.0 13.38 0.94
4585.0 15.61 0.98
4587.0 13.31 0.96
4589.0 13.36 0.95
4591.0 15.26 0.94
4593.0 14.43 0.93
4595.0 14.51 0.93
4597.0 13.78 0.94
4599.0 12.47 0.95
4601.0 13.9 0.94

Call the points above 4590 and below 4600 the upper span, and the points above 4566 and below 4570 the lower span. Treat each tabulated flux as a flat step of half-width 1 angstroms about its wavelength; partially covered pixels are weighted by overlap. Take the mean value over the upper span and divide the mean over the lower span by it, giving 1.07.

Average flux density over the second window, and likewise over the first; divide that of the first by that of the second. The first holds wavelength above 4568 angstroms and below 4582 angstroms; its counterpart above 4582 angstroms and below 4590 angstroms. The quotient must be 1.03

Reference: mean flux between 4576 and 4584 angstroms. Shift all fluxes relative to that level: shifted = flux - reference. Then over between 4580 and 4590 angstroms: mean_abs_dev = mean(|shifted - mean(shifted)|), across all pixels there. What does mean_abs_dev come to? 0.72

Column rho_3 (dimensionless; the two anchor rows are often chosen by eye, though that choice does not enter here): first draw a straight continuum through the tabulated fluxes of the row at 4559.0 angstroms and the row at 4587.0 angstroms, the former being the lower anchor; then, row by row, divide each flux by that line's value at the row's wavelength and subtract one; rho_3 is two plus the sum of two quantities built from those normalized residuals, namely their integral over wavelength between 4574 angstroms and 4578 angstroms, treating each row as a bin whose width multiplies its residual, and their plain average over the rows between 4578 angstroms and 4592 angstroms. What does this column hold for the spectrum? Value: 2.4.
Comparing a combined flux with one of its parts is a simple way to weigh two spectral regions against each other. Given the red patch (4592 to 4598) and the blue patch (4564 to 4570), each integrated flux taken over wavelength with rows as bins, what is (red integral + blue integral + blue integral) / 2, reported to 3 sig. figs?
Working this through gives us 131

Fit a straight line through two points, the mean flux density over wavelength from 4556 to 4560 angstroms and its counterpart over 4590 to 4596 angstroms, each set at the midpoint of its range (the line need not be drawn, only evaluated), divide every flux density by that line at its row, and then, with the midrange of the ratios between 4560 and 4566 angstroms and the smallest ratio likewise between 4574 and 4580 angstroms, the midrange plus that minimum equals 1.99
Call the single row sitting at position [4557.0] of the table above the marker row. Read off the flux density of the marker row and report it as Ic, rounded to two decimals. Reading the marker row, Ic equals 13.70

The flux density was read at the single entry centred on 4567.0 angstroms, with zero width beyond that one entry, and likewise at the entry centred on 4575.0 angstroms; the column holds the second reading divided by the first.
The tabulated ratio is 1.03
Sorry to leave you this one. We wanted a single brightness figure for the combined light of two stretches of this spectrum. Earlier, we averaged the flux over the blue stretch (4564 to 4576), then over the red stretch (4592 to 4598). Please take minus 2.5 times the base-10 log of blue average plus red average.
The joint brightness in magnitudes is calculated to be -3.64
